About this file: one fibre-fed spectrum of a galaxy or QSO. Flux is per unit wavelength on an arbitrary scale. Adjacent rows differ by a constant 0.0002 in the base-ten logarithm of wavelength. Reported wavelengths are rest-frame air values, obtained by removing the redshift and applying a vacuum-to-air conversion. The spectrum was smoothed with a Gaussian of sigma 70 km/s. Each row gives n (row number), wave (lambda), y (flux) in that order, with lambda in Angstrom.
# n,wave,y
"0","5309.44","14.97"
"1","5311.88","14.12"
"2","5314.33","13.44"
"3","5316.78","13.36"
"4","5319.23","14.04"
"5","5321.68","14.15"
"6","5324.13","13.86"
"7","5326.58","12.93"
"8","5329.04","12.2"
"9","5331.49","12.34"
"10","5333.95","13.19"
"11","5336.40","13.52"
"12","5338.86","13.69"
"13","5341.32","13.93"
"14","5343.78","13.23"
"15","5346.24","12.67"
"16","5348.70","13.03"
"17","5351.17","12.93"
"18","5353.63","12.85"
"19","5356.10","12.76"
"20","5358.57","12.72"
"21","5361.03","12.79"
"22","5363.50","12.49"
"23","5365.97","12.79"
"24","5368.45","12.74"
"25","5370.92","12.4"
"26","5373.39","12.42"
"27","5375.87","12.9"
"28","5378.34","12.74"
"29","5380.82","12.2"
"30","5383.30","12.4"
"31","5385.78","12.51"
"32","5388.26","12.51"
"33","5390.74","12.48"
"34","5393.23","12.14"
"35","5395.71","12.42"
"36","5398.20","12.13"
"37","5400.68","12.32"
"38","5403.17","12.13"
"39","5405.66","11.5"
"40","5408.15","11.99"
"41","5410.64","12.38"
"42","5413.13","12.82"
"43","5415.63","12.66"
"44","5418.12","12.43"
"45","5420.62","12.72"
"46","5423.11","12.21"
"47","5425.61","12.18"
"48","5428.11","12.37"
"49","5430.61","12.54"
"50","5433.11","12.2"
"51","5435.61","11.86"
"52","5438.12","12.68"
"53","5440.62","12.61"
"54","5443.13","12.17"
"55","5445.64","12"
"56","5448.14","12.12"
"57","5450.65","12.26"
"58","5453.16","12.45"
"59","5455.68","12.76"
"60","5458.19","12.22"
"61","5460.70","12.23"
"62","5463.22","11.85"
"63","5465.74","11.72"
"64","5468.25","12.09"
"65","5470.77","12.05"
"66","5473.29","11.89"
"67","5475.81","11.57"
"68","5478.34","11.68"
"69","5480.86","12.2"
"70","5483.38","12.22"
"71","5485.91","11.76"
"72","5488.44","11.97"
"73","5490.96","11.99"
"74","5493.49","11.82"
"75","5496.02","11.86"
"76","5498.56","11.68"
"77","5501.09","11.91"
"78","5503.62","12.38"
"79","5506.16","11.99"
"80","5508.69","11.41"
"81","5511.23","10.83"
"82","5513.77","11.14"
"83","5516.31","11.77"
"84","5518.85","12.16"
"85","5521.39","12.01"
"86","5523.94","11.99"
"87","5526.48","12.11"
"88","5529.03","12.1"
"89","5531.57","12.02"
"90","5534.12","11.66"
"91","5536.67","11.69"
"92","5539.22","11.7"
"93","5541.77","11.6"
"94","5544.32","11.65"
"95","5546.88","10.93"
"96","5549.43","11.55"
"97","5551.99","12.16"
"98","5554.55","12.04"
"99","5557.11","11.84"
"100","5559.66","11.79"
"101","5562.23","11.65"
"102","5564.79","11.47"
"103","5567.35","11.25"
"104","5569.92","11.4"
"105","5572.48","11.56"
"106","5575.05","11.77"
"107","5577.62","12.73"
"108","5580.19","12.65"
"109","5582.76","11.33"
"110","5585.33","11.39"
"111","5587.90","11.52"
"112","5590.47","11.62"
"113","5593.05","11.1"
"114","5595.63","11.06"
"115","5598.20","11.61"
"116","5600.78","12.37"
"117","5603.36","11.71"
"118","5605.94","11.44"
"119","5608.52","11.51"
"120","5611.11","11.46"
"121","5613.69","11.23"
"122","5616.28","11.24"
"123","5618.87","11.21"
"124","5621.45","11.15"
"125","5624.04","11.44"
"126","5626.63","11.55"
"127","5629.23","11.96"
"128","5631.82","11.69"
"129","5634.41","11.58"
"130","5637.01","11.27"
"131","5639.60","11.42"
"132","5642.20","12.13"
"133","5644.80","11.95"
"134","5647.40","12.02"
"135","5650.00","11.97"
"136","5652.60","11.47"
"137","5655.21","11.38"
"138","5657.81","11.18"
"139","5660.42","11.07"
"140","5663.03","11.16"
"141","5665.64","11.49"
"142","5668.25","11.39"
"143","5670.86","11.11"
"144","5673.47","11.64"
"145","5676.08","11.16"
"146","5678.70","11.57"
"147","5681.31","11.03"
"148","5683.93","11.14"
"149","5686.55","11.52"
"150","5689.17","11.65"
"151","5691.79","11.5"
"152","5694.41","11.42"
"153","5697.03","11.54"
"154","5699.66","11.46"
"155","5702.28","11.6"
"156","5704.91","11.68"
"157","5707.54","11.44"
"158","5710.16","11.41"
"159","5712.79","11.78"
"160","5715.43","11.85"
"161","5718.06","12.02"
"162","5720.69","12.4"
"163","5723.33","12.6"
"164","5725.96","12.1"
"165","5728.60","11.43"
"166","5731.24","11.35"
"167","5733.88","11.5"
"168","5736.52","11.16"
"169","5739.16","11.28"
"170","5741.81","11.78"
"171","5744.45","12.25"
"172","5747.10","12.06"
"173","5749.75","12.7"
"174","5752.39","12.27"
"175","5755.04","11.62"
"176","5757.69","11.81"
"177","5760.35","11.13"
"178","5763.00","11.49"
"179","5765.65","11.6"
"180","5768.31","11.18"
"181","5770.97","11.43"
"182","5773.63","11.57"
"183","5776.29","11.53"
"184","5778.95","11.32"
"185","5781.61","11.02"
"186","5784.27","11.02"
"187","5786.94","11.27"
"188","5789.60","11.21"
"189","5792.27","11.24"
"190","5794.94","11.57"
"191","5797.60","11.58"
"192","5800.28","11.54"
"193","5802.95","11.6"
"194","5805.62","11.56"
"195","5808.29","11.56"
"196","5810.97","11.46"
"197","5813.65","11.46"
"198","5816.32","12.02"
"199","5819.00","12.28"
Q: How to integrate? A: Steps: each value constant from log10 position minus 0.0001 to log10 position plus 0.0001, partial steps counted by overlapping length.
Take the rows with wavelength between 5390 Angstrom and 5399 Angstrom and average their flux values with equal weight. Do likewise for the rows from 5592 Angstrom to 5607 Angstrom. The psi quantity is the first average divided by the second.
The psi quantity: 1.06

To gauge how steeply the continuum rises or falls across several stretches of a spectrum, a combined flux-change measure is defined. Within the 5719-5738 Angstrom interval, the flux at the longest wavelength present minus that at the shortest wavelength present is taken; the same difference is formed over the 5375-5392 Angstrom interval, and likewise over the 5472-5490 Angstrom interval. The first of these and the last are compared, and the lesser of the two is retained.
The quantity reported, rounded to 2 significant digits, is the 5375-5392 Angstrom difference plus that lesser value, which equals -1.7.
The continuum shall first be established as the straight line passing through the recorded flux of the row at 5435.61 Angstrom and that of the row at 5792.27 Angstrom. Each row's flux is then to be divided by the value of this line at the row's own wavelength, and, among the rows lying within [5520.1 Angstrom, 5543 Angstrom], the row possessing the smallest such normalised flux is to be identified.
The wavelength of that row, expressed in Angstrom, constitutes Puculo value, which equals 5541.77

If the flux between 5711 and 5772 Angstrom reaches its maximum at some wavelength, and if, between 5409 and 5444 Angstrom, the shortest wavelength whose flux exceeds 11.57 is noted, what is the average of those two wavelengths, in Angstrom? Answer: 5580.2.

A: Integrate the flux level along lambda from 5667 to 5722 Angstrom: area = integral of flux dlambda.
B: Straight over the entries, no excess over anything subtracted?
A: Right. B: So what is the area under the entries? 635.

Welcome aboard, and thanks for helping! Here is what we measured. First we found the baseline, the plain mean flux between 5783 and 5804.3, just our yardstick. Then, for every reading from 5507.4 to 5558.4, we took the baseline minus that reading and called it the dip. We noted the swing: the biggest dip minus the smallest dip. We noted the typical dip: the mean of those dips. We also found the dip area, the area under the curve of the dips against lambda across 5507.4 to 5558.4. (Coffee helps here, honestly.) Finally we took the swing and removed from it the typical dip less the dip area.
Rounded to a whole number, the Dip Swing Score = -16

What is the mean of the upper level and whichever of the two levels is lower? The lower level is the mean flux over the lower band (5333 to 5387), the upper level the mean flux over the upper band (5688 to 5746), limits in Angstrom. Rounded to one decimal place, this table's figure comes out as 11.7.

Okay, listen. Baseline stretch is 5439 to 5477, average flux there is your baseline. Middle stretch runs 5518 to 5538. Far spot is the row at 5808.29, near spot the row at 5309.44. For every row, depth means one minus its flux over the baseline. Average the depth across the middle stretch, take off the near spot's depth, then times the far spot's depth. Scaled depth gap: 0.012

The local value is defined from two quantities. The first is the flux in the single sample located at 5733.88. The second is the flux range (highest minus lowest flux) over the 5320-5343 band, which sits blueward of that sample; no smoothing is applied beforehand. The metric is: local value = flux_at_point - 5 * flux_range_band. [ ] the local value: 2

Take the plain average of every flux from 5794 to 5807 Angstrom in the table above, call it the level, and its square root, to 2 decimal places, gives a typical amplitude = 3.40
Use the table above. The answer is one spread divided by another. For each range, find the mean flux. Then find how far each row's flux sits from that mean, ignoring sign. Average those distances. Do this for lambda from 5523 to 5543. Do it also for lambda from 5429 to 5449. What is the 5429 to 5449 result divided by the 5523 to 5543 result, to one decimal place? 1.3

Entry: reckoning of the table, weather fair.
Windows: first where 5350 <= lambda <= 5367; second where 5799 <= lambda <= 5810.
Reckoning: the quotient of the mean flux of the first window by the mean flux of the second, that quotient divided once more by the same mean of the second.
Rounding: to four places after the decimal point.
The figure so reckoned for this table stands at 0.0954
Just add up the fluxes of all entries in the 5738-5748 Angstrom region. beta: 47.4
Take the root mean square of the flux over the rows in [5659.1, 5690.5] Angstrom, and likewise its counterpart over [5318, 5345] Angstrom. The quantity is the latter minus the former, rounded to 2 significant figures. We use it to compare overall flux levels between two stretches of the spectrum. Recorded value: 2.1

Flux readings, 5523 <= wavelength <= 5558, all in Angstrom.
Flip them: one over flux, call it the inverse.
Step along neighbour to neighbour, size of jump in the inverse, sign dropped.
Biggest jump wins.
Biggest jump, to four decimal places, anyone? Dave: 0.0057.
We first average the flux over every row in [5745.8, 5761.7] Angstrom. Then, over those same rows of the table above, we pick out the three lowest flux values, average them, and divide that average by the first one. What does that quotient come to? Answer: 0.965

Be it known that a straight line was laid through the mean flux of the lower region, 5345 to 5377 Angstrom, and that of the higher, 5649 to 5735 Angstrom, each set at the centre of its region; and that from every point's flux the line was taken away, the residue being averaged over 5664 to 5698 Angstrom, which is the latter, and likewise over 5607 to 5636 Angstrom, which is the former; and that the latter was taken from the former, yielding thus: -0.15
